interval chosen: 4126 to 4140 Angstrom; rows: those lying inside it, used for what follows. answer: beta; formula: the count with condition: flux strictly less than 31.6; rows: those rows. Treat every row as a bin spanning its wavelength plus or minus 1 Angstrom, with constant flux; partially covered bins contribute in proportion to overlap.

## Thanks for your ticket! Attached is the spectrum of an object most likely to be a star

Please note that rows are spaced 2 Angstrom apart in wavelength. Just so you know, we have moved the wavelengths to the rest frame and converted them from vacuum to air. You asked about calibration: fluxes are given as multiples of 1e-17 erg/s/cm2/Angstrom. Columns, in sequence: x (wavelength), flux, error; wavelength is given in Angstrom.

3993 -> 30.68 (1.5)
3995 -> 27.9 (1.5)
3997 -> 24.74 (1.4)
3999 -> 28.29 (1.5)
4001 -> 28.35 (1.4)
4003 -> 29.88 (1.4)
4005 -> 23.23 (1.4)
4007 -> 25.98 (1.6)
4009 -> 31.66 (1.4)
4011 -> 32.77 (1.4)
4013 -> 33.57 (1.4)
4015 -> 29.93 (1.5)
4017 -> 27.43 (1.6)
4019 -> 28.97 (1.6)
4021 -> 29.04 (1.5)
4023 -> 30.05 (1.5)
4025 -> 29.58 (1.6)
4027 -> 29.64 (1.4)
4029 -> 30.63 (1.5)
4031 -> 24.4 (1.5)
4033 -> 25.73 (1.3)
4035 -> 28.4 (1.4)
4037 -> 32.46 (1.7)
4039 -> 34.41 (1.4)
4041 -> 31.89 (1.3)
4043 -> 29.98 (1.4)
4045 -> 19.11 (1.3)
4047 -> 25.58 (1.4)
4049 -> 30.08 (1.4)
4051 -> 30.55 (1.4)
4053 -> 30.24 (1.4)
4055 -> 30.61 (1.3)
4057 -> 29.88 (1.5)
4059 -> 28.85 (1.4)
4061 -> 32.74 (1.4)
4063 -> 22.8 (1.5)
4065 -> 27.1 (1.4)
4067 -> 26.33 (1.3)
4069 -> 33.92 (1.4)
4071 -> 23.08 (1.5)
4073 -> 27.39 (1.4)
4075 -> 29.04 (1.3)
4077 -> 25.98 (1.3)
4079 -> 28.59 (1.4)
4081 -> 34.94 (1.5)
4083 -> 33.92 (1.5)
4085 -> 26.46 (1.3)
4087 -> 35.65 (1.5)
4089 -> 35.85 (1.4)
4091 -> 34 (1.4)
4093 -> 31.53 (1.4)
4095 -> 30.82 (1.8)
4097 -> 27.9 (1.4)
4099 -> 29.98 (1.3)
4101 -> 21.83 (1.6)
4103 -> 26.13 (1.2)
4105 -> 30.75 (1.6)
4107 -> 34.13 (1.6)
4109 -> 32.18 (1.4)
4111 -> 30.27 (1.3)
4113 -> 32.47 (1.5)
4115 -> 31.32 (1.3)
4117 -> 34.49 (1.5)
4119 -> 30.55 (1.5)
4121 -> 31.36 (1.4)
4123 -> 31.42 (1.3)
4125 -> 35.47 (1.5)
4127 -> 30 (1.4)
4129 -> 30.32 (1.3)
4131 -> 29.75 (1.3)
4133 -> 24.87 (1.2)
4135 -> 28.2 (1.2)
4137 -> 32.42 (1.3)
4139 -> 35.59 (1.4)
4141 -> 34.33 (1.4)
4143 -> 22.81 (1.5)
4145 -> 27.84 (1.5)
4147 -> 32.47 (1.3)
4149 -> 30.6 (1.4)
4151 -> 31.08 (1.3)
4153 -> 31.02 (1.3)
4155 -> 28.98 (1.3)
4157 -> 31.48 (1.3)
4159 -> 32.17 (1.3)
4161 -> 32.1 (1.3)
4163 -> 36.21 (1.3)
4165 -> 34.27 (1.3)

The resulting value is 5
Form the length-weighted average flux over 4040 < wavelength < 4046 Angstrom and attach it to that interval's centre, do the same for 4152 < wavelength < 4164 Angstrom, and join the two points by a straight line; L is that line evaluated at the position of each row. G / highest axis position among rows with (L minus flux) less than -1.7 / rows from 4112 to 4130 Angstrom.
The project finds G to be 4125 Angstrom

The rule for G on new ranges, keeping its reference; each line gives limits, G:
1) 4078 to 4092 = 4091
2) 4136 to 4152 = 4141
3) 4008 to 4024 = 4023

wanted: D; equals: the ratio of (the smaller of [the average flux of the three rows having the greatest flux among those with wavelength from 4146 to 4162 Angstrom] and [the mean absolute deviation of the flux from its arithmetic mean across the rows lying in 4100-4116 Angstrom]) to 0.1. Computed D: 30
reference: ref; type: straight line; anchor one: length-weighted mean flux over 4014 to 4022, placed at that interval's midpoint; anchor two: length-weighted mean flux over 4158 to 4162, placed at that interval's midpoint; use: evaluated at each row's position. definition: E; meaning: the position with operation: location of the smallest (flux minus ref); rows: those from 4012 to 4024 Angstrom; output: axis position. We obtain 4017 Angstrom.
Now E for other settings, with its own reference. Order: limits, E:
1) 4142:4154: 4143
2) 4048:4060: 4059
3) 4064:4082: 4071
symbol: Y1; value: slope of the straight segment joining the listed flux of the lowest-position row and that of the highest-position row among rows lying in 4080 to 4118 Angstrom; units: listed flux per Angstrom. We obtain -0.01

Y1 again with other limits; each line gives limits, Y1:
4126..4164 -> 0.17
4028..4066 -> -0.10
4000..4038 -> 0.11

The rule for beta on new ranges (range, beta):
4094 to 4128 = 12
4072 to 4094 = 6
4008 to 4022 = 4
